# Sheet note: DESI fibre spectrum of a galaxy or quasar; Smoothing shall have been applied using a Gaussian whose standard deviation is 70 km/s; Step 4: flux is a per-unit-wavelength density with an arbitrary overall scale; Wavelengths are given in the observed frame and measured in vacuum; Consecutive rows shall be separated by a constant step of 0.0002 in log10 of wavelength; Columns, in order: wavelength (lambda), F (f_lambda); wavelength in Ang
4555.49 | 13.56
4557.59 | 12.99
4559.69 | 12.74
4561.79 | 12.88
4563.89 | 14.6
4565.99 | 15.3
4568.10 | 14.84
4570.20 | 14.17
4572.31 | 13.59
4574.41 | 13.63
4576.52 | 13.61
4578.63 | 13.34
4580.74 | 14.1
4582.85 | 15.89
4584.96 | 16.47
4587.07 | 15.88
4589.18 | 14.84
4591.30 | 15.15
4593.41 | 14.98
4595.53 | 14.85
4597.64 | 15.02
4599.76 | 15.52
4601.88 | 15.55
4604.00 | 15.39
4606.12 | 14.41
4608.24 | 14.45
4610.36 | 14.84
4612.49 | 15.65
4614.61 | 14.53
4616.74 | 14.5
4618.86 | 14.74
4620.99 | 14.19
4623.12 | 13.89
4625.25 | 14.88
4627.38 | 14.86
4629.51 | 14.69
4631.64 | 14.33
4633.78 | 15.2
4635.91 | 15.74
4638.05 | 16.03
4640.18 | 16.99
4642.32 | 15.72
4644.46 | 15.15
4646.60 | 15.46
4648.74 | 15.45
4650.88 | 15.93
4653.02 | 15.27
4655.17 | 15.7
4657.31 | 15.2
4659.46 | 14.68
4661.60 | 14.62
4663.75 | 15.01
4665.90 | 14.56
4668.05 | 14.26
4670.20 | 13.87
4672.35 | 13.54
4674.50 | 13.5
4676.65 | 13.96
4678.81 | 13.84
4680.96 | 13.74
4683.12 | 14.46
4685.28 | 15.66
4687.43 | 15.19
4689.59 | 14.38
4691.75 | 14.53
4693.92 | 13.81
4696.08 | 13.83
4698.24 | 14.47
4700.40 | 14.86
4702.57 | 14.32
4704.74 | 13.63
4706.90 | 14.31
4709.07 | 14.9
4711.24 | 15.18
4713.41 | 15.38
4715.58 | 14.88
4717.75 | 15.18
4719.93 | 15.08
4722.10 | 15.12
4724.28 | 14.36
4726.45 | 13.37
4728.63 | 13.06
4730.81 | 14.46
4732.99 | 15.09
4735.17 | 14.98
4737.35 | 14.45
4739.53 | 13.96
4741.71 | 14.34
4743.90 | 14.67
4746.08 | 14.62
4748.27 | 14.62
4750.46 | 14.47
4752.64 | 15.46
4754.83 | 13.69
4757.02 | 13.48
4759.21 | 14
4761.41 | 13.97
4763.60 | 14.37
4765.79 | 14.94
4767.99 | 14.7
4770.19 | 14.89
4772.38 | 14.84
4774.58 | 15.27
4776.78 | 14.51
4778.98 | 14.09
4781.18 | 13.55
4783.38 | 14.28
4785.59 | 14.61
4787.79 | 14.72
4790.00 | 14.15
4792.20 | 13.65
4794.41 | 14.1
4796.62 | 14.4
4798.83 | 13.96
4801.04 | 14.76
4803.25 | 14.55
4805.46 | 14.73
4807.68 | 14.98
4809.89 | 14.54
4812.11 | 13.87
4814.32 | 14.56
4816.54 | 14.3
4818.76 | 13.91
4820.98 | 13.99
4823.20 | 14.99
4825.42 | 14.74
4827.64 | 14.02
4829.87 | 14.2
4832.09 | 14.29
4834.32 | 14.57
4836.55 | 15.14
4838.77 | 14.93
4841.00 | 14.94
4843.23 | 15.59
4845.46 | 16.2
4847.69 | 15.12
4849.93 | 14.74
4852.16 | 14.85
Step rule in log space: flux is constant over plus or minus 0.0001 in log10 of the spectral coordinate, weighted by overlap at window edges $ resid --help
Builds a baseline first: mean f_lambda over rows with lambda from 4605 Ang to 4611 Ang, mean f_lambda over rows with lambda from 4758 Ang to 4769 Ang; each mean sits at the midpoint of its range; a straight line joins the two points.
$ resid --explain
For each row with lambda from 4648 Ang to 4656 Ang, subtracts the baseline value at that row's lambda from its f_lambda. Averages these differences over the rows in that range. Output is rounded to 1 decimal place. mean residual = 1.1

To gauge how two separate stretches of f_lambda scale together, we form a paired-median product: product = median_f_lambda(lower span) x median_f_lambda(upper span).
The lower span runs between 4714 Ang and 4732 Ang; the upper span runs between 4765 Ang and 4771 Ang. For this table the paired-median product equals 218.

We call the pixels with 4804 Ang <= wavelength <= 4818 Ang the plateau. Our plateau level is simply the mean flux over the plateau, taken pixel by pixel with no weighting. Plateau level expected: 14.5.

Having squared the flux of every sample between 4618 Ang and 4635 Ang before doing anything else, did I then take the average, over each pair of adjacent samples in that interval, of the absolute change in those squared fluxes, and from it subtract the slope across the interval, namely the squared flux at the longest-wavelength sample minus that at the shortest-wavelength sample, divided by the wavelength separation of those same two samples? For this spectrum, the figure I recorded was 13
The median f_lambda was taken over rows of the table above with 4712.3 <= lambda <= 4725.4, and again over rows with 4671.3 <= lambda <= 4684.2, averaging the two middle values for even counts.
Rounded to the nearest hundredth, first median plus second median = 28.89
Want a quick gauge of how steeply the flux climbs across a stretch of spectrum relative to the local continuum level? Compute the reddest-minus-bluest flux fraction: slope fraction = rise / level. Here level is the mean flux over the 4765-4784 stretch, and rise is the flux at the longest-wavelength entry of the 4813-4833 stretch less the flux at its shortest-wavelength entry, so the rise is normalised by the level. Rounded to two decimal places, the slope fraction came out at -0.02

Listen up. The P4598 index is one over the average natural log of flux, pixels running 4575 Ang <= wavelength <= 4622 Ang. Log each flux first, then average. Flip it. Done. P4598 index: 0.370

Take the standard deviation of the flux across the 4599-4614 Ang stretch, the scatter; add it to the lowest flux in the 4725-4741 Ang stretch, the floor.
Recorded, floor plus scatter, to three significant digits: 13.6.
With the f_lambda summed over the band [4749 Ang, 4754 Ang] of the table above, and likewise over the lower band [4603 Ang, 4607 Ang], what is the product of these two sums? 892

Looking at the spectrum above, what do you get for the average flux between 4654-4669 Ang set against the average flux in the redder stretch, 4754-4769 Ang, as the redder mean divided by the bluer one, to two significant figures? 0.95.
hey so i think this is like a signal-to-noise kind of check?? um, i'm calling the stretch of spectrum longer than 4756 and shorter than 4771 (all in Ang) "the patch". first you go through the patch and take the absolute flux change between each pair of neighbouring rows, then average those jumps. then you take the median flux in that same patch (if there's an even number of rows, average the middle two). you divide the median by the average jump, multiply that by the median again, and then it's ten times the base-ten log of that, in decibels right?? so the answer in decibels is 28.0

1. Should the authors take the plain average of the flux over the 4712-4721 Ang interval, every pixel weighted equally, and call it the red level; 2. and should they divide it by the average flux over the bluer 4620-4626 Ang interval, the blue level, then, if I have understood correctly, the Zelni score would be 1.06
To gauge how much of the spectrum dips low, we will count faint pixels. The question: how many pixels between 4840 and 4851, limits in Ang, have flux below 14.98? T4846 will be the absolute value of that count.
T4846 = 2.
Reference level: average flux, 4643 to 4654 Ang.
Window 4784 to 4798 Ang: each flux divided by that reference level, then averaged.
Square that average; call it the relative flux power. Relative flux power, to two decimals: 0.85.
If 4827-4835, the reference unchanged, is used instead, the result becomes 0.85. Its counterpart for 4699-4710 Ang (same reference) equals 0.87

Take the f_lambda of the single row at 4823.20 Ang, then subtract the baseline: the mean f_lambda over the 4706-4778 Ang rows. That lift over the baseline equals 0.43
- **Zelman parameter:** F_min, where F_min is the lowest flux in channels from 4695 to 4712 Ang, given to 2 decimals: 13.63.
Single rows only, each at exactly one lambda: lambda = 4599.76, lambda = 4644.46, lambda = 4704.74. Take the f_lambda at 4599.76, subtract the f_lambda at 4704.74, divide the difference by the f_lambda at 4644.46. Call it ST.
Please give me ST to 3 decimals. 0.125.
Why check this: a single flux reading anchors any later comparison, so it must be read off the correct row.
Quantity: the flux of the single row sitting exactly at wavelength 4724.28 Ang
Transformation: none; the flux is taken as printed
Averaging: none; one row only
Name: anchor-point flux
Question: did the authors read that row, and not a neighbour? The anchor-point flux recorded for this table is 14.36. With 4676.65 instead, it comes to 13.96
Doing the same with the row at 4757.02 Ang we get 13.48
